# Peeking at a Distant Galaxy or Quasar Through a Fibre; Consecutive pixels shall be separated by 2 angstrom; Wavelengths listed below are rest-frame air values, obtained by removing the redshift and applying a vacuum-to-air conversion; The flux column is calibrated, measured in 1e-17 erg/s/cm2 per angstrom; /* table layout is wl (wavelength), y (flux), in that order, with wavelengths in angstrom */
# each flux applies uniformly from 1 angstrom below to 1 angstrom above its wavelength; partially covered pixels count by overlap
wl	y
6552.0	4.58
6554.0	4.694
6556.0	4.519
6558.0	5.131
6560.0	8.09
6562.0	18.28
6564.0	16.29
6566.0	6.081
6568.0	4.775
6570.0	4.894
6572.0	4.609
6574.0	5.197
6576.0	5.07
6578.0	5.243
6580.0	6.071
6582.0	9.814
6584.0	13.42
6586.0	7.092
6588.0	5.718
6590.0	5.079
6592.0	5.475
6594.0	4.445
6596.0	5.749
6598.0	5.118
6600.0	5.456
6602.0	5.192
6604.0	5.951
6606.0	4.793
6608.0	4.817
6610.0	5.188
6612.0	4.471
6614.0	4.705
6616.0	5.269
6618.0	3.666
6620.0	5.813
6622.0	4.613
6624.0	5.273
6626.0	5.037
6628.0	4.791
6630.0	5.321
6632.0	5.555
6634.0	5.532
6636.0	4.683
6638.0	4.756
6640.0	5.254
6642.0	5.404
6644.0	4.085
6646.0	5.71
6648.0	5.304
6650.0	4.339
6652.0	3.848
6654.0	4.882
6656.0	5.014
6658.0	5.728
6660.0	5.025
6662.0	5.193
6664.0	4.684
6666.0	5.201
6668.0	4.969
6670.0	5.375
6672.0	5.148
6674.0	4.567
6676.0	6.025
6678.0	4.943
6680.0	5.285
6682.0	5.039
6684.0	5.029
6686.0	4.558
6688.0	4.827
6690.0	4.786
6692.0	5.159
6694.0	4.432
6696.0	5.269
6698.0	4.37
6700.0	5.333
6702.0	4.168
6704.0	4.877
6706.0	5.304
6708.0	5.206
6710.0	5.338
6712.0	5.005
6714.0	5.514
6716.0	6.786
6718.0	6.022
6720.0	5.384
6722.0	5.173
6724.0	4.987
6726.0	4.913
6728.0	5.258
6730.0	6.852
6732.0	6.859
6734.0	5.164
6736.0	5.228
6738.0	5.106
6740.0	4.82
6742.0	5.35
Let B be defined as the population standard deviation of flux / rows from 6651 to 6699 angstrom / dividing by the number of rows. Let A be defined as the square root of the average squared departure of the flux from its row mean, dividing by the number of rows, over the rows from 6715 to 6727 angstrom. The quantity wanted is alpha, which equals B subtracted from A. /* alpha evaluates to 0.2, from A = 0.7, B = 0.4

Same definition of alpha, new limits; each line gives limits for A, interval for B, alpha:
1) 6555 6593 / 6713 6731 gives 3.3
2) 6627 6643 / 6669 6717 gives -0.2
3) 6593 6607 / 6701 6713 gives 0.1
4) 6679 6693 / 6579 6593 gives -2.6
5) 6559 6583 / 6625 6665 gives 4.0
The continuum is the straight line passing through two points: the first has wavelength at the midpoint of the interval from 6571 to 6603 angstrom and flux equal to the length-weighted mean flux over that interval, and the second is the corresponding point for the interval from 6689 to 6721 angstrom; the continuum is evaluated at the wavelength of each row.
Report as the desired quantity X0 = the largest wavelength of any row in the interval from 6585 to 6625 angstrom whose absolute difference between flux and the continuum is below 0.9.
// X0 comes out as 6624.0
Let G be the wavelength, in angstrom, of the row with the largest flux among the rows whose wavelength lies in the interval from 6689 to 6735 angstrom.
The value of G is 6732.0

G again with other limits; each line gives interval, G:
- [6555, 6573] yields 6562.0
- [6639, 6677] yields 6676.0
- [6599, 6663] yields 6604.0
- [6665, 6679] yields 6676.0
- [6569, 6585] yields 6584.0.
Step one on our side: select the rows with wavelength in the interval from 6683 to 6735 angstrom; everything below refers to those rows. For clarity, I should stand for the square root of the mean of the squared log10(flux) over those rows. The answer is 0.719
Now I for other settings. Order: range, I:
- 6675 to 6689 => 0.707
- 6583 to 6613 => 0.759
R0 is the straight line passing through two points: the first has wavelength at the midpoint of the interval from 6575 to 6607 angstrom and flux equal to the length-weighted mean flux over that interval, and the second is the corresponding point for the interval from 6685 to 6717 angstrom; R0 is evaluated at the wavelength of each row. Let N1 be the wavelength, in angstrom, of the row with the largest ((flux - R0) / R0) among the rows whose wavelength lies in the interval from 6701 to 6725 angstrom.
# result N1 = 6716.0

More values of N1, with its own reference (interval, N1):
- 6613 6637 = 6620.0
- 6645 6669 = 6658.0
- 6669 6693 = 6676.0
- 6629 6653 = 6646.0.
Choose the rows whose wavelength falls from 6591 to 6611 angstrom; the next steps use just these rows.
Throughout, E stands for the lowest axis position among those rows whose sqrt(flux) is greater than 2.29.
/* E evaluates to 6592.0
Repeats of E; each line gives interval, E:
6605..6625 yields 6616.0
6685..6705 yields 6696.0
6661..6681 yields 6670.0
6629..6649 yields 6630.0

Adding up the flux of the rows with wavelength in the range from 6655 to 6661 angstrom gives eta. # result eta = 15.8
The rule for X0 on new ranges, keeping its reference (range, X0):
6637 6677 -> 6676.0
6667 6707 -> 6706.0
